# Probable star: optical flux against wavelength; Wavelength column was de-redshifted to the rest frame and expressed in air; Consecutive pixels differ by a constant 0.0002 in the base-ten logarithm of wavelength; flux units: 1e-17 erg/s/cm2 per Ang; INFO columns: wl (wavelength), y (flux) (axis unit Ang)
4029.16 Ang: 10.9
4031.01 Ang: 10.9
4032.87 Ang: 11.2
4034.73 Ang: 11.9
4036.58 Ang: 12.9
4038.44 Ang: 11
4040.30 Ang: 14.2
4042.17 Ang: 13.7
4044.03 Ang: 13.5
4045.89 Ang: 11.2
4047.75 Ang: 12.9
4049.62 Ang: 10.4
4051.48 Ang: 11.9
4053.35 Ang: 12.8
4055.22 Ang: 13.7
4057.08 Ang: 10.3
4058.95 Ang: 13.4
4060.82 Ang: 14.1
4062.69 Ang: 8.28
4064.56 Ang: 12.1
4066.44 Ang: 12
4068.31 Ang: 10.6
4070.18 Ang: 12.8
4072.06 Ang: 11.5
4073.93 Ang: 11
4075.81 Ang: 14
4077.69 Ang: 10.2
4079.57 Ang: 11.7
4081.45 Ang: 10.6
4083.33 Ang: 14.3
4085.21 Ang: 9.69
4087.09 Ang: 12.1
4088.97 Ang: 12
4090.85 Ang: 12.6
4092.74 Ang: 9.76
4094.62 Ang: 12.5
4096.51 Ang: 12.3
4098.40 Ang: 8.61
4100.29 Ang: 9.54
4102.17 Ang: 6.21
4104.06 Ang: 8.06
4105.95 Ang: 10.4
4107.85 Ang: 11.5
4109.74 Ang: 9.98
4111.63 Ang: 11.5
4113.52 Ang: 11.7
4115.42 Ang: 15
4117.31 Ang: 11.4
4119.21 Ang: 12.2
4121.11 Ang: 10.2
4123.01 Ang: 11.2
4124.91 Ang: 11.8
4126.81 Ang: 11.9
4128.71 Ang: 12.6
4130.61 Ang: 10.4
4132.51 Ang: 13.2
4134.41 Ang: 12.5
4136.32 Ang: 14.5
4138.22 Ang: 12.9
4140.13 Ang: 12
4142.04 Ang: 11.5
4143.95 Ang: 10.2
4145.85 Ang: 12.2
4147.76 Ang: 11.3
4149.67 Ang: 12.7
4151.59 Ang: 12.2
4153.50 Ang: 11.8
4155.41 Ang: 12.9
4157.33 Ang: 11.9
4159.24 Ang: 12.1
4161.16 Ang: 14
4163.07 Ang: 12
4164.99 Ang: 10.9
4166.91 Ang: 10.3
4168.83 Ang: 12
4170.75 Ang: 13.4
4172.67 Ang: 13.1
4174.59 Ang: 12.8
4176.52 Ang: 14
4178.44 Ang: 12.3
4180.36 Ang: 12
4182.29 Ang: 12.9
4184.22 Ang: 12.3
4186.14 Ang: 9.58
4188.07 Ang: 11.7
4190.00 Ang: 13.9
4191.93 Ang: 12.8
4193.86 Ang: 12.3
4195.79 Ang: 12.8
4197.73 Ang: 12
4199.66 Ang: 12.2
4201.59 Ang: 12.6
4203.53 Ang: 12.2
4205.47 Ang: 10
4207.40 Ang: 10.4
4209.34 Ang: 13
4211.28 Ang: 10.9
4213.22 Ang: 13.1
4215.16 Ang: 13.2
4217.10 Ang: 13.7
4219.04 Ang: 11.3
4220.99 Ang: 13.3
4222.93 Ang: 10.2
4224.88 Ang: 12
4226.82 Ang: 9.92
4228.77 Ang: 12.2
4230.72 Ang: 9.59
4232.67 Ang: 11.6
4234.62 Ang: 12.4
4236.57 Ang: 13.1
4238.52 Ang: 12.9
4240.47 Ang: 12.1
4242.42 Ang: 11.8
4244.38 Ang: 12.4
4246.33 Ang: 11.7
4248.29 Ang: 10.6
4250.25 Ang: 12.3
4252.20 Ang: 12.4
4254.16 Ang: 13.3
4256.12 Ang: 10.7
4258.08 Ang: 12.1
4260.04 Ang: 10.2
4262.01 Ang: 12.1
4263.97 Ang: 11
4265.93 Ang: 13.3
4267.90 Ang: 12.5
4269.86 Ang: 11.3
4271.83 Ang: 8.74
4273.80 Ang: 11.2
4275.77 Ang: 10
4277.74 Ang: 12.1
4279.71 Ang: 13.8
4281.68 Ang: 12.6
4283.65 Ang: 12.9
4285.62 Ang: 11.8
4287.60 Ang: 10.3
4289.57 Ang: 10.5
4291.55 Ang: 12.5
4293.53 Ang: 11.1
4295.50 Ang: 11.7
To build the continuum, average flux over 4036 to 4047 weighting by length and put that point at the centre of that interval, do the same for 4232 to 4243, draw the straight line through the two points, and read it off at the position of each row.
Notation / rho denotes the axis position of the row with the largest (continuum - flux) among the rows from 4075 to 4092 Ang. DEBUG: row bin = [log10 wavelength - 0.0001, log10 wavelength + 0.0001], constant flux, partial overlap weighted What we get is 4085.21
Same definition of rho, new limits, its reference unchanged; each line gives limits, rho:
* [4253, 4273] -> 4271.83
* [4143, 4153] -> 4143.95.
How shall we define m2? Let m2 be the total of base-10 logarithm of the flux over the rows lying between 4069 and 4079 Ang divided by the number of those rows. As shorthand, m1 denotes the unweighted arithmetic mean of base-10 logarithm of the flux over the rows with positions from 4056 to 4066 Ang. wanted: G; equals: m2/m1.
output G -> 1.01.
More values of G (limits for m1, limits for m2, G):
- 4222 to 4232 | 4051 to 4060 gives 1.06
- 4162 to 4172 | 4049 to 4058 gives 1.00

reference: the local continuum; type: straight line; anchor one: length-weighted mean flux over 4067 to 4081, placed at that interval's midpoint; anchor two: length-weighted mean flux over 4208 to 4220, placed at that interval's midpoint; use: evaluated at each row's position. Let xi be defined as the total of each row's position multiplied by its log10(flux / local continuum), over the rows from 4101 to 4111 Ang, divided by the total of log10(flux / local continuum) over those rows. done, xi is 4104.2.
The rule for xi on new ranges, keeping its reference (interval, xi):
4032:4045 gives 4041.0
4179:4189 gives 4186.7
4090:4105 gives 4101.4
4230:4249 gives 4238.9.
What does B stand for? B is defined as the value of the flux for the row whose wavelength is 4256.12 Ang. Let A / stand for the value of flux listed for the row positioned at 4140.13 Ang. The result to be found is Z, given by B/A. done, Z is 0.89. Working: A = 12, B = 10.7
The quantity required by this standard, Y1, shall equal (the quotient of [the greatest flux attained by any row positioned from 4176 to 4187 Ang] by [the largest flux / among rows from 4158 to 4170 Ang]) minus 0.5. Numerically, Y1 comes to 0.50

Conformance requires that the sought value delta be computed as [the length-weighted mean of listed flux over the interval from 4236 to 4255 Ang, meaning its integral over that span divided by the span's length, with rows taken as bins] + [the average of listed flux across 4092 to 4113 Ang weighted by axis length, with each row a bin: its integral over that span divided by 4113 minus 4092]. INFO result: 22.3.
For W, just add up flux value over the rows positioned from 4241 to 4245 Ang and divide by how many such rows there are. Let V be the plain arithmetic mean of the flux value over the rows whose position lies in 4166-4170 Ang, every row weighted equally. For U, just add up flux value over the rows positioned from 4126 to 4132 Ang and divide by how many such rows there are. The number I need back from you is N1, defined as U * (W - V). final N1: 11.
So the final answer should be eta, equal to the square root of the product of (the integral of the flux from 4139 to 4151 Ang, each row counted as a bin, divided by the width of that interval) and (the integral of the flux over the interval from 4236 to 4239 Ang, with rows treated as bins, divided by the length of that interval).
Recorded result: 12.3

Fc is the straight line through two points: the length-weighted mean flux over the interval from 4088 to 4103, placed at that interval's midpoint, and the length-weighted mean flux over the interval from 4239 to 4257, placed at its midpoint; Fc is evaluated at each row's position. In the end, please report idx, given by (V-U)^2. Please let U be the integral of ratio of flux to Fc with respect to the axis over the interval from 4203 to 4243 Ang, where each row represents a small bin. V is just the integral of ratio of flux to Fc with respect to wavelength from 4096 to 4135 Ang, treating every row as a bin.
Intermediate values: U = 40.5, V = 40.3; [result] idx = 0.0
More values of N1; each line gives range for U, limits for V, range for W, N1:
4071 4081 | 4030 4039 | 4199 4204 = 9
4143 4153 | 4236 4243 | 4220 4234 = -14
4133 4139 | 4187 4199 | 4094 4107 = -39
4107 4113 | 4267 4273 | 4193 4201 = 16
